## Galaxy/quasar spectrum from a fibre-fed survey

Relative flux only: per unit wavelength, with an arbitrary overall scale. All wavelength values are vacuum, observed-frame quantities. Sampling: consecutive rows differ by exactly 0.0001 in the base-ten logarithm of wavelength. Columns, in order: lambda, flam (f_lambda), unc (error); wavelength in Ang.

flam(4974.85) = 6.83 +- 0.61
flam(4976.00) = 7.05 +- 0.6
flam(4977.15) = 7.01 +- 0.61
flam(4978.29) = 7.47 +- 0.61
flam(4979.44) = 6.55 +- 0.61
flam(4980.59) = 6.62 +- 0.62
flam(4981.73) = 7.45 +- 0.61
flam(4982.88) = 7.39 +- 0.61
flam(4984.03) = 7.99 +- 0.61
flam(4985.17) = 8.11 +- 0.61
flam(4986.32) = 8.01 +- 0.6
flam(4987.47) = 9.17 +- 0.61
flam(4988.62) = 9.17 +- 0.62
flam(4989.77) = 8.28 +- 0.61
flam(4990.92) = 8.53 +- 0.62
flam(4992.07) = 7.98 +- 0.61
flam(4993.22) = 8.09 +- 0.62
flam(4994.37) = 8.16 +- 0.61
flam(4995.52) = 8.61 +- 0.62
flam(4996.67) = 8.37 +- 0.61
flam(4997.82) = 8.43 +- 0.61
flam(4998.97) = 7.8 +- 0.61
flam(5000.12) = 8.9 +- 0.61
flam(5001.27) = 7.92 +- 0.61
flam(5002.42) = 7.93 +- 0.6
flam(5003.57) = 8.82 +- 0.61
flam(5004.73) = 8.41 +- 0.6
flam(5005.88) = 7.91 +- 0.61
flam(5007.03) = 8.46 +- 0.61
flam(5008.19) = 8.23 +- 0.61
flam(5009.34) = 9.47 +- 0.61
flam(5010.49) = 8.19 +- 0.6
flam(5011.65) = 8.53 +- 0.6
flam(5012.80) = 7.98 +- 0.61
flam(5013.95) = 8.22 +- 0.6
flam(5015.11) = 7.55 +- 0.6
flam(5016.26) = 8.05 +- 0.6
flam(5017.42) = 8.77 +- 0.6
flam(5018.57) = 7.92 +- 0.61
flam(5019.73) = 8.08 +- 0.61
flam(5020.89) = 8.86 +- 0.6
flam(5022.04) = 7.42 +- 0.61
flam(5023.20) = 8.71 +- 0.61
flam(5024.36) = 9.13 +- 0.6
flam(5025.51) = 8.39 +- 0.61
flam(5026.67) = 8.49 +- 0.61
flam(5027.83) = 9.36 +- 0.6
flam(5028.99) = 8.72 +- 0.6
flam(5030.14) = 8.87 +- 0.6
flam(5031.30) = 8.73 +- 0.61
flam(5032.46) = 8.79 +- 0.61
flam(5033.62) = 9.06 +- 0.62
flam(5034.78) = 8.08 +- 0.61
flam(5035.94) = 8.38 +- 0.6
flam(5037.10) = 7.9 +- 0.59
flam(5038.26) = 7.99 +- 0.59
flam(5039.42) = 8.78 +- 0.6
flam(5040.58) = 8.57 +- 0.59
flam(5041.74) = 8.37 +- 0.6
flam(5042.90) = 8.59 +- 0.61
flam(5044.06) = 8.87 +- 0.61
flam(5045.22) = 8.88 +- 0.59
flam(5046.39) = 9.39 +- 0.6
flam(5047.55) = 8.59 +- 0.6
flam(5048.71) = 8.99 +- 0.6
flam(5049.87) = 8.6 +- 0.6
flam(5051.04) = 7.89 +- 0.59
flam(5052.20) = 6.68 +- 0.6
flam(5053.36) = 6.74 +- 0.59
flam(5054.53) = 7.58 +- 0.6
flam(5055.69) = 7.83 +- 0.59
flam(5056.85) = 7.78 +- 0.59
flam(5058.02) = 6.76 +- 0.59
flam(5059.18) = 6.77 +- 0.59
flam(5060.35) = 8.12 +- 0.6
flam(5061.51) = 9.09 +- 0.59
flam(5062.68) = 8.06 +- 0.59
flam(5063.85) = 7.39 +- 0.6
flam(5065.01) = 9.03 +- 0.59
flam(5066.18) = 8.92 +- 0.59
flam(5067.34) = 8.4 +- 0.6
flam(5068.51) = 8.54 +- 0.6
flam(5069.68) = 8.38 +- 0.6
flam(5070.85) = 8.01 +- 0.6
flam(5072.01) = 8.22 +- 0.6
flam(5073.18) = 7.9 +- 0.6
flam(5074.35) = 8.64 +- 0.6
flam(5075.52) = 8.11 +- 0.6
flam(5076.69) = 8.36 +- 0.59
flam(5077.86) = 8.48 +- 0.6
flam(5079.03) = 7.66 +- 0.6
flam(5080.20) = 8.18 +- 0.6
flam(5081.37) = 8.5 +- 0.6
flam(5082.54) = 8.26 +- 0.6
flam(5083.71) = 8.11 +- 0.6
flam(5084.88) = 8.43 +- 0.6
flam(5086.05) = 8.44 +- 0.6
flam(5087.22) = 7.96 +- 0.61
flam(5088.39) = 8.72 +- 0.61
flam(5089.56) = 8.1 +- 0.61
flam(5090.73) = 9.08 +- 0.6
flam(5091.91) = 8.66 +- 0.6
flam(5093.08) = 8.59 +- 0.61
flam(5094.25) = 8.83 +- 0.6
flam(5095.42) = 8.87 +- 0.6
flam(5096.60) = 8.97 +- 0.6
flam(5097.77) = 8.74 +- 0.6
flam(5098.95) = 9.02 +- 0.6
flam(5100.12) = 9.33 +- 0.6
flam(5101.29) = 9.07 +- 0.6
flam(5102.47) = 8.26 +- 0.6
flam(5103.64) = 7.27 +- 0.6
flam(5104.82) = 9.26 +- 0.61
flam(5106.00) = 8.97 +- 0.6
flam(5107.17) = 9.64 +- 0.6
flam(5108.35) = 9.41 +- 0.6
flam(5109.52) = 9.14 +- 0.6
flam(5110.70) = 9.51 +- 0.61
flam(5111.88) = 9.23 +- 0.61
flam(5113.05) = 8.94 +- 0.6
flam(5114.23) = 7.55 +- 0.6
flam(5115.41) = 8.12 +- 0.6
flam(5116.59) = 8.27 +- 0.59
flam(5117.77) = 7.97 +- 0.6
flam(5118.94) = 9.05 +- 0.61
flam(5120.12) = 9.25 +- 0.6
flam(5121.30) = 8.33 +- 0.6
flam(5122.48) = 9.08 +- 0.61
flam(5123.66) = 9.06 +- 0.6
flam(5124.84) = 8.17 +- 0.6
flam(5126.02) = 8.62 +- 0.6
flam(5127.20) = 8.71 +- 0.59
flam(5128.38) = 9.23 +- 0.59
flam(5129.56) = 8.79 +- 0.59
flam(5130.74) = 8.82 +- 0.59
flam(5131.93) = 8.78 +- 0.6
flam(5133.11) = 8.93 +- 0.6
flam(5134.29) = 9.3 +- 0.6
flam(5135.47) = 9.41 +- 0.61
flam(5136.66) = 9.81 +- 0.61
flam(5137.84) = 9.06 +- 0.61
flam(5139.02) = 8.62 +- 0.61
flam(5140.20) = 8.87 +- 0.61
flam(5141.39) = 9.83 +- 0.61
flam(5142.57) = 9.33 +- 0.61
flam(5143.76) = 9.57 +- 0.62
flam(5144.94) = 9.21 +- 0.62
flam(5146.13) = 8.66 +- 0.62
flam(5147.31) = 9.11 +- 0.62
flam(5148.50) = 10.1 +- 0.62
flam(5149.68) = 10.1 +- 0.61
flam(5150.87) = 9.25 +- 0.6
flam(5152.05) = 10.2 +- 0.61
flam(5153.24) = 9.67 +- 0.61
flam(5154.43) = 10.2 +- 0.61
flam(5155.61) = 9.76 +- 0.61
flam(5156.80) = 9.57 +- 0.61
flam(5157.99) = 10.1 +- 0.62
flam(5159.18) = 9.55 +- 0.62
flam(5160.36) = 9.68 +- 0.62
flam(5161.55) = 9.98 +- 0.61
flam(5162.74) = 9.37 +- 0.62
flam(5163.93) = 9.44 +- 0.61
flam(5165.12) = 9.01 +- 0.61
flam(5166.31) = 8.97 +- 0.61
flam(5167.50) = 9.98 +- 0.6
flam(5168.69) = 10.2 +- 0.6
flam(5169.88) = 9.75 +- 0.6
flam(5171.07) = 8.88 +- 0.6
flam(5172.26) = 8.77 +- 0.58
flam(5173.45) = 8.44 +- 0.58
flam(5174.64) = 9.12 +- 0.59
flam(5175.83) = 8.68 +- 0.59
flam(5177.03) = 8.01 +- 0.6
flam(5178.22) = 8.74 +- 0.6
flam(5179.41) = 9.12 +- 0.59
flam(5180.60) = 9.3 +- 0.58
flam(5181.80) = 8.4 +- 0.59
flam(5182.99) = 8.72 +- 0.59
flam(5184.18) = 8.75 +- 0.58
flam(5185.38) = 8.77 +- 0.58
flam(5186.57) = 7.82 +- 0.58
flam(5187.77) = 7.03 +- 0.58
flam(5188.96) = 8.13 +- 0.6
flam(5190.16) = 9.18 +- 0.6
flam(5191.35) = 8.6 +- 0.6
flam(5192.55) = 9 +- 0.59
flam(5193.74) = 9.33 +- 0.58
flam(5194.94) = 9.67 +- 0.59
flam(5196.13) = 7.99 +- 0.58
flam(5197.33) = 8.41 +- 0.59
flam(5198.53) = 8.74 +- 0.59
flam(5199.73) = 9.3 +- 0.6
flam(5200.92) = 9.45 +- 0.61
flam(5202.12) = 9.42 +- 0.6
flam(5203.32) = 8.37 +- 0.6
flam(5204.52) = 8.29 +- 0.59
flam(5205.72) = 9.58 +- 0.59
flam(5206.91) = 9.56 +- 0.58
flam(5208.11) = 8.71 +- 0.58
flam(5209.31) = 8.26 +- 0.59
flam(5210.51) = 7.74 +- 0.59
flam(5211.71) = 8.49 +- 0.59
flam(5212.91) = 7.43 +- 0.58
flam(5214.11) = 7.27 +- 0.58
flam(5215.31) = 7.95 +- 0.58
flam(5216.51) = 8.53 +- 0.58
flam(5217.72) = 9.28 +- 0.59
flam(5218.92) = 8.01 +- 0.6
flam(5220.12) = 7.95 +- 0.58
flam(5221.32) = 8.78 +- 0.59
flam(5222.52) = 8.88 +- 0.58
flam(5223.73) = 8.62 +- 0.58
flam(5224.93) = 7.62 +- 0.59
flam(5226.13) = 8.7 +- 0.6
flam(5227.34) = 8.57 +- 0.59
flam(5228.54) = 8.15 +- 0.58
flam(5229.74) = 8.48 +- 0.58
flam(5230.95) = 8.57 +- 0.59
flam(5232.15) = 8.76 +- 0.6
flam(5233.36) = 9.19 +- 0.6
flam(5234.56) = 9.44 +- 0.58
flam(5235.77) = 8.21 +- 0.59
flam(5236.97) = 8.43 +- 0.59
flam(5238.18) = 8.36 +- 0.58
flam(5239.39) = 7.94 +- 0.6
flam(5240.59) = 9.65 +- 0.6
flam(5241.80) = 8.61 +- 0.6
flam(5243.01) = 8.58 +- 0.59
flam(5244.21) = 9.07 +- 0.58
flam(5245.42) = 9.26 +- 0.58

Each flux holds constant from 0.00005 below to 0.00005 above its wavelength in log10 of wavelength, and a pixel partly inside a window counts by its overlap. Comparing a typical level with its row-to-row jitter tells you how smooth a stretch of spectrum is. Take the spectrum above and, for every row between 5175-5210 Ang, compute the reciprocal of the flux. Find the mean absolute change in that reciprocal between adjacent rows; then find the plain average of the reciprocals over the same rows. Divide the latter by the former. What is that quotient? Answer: 15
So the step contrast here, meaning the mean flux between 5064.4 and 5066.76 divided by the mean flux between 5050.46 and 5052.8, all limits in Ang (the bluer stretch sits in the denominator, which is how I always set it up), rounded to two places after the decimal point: 1.23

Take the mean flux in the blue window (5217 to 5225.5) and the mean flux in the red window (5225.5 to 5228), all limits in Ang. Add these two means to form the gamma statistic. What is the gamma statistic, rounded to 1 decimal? 17.1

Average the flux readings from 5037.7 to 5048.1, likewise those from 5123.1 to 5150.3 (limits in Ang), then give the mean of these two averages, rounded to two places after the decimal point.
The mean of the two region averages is 8.90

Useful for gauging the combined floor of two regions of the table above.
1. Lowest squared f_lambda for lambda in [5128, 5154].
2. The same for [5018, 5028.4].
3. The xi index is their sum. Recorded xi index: 129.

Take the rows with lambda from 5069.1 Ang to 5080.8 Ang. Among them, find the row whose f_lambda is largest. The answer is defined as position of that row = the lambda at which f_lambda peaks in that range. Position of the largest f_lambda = 5074.35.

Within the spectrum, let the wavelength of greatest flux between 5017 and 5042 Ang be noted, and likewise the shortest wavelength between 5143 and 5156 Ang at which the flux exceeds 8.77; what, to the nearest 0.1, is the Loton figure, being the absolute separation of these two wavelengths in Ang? 115.9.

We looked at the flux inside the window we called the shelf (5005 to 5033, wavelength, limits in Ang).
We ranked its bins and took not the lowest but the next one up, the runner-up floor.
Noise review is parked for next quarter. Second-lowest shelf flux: 7.55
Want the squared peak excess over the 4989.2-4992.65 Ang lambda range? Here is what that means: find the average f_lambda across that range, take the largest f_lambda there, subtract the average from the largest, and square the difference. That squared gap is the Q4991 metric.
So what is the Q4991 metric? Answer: 0.1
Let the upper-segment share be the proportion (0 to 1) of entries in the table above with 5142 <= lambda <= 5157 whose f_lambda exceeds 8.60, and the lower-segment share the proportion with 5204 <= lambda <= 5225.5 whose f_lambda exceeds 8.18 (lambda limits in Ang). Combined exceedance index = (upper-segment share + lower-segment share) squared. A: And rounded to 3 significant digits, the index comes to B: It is 2.60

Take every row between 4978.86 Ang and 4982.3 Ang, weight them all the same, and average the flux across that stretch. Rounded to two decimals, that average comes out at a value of 6.87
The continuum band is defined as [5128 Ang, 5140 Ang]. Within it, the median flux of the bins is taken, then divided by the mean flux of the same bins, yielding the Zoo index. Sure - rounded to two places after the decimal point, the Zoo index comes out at 0.99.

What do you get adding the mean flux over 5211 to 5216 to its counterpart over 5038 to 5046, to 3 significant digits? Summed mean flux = 16.4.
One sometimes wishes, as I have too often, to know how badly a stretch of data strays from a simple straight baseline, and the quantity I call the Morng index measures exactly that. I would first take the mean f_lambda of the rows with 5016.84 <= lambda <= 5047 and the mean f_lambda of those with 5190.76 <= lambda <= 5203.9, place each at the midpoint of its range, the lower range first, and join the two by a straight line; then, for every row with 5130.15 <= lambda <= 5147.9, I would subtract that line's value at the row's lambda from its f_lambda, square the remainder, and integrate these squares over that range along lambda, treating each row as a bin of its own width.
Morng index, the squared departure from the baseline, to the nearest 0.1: 4.6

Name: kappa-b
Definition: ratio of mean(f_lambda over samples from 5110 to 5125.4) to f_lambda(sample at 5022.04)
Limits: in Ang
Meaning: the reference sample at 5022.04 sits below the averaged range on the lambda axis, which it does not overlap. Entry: 1.17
